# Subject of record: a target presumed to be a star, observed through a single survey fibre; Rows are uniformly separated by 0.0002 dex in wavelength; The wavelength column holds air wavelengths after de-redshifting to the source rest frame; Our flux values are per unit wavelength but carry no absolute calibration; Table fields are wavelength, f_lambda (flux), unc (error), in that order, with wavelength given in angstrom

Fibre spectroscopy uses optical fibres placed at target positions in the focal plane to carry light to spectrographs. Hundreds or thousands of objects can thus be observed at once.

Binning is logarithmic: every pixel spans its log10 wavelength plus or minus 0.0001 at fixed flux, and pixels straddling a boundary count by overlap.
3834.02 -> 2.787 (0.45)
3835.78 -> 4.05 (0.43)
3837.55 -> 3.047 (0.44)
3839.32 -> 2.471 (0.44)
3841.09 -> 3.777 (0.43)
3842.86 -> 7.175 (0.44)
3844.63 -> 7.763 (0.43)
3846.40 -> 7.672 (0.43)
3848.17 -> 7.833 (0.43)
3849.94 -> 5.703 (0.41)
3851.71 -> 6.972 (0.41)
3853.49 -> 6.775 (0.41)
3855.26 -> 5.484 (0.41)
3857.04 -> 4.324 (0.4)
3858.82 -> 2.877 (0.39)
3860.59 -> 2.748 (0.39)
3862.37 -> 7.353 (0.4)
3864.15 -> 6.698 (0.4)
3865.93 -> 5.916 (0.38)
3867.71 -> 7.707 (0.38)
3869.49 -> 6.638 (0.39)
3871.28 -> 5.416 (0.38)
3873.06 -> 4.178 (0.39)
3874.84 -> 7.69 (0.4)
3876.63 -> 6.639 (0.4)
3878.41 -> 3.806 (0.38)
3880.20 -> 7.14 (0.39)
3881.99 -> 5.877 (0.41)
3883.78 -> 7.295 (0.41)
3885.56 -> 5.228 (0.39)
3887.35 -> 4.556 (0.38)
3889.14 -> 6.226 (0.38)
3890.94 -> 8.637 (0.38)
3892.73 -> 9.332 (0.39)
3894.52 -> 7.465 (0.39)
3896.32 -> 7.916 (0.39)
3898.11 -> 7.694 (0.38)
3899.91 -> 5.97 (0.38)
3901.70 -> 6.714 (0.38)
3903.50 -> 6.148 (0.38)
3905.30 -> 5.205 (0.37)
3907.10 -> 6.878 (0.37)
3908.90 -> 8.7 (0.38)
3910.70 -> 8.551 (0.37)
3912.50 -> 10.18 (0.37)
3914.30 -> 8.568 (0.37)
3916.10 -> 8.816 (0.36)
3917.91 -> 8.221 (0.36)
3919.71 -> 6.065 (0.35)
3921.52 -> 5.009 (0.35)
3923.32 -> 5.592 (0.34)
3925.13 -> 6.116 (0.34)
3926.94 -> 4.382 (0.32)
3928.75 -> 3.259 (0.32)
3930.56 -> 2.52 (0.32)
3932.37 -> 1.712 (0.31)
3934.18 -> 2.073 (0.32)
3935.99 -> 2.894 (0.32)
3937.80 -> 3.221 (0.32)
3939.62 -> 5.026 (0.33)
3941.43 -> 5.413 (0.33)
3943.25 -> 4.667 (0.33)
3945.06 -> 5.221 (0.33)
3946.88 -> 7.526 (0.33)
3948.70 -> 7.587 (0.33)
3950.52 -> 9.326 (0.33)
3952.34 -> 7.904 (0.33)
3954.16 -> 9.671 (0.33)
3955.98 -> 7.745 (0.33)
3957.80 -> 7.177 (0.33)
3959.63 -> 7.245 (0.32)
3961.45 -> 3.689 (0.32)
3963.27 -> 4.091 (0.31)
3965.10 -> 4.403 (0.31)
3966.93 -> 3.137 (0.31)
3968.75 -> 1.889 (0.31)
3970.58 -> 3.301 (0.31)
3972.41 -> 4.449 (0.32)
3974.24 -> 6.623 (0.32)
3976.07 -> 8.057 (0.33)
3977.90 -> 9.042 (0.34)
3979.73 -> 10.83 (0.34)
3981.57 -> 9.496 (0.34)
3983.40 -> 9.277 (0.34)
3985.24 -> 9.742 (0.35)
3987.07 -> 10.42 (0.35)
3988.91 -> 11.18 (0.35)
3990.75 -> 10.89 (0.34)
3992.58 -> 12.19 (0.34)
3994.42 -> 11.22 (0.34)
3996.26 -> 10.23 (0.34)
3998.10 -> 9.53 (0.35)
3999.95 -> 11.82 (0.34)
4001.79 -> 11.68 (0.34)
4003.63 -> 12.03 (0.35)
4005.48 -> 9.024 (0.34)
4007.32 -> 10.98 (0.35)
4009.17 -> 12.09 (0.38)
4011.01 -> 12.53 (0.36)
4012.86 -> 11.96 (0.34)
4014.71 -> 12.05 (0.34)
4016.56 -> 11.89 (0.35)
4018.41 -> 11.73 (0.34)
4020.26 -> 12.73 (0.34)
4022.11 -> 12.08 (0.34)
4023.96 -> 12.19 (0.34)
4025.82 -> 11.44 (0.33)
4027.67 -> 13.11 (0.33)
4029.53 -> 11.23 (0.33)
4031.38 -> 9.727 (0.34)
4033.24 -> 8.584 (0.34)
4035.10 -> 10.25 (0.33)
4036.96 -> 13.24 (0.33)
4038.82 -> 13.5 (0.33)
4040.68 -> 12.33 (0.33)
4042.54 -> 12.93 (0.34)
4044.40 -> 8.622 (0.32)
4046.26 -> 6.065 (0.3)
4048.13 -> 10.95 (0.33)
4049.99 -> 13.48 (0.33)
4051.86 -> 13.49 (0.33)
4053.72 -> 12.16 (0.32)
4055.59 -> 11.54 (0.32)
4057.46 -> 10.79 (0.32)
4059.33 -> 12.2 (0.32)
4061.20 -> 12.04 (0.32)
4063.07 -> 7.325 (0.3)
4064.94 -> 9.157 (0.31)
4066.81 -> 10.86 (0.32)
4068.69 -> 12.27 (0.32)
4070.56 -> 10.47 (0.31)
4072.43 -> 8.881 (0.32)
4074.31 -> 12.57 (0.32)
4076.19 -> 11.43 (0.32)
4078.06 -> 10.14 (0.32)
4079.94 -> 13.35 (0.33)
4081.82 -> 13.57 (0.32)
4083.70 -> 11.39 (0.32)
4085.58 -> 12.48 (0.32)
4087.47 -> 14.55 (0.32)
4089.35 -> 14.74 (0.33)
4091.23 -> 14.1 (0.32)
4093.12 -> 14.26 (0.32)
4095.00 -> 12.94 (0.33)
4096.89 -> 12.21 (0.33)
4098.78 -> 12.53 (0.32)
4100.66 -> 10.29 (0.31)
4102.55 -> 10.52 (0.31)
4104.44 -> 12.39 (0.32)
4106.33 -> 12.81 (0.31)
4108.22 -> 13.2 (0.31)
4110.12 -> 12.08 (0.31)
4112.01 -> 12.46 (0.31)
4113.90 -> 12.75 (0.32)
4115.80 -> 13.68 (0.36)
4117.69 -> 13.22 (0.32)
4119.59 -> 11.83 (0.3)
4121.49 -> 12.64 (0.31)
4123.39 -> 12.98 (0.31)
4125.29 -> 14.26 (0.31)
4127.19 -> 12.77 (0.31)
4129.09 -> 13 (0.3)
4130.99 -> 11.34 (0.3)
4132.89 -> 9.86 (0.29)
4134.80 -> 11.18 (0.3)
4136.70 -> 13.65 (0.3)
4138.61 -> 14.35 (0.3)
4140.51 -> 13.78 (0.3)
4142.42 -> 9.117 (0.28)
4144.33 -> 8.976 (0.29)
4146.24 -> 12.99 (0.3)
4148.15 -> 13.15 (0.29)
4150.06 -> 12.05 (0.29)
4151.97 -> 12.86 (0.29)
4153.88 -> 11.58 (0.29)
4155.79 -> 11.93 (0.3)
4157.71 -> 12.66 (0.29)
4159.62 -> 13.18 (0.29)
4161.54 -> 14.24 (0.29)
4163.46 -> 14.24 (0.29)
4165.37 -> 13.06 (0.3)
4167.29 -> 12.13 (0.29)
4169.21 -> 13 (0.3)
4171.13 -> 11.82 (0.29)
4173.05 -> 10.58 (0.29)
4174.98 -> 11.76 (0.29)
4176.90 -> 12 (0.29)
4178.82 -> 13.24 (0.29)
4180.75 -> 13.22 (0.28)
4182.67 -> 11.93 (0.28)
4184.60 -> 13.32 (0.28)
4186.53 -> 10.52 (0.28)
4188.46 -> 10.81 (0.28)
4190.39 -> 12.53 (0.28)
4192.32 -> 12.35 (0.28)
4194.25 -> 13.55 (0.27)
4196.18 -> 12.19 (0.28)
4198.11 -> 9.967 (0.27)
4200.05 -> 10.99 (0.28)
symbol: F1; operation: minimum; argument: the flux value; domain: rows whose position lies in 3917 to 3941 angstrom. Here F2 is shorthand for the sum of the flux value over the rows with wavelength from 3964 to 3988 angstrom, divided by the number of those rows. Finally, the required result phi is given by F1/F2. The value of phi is 0.2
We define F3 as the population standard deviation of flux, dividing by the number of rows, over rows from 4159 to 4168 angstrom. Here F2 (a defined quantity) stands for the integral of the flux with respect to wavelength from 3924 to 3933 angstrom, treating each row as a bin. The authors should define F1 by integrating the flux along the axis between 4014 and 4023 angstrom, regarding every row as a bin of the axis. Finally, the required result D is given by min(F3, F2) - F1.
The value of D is -108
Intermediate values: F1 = 109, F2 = 33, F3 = 0.8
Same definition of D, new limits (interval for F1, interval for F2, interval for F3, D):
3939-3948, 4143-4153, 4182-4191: -50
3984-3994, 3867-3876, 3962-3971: -108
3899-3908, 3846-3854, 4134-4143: -54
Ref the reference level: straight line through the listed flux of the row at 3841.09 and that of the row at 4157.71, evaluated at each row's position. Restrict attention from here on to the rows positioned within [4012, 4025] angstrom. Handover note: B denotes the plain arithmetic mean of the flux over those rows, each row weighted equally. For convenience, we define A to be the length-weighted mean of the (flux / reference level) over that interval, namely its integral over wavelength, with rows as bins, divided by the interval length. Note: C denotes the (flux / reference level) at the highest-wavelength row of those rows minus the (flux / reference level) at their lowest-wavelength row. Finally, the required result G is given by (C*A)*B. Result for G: -0.4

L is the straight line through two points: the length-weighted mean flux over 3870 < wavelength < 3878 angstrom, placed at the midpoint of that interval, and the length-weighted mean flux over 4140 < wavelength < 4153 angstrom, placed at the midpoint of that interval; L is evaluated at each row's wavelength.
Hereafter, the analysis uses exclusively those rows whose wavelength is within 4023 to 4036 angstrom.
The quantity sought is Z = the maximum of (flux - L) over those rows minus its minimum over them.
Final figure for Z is 4.6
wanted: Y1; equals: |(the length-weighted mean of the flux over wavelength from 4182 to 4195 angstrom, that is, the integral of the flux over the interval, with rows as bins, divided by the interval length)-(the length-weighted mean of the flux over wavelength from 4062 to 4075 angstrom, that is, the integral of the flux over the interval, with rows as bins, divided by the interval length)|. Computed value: 1.9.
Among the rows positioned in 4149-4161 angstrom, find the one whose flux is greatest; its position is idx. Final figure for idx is 4159.62 angstrom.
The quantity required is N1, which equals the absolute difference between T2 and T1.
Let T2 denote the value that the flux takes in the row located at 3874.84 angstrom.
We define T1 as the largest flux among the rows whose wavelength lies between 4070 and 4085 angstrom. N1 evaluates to 5.9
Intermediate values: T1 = 13.57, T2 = 7.69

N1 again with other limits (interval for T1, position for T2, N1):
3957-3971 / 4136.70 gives 6.4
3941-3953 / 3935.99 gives 6.4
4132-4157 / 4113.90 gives 1.6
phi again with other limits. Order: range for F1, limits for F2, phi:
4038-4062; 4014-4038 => 0.5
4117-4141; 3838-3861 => 1.8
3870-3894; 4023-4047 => 0.3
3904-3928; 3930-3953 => 0.9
